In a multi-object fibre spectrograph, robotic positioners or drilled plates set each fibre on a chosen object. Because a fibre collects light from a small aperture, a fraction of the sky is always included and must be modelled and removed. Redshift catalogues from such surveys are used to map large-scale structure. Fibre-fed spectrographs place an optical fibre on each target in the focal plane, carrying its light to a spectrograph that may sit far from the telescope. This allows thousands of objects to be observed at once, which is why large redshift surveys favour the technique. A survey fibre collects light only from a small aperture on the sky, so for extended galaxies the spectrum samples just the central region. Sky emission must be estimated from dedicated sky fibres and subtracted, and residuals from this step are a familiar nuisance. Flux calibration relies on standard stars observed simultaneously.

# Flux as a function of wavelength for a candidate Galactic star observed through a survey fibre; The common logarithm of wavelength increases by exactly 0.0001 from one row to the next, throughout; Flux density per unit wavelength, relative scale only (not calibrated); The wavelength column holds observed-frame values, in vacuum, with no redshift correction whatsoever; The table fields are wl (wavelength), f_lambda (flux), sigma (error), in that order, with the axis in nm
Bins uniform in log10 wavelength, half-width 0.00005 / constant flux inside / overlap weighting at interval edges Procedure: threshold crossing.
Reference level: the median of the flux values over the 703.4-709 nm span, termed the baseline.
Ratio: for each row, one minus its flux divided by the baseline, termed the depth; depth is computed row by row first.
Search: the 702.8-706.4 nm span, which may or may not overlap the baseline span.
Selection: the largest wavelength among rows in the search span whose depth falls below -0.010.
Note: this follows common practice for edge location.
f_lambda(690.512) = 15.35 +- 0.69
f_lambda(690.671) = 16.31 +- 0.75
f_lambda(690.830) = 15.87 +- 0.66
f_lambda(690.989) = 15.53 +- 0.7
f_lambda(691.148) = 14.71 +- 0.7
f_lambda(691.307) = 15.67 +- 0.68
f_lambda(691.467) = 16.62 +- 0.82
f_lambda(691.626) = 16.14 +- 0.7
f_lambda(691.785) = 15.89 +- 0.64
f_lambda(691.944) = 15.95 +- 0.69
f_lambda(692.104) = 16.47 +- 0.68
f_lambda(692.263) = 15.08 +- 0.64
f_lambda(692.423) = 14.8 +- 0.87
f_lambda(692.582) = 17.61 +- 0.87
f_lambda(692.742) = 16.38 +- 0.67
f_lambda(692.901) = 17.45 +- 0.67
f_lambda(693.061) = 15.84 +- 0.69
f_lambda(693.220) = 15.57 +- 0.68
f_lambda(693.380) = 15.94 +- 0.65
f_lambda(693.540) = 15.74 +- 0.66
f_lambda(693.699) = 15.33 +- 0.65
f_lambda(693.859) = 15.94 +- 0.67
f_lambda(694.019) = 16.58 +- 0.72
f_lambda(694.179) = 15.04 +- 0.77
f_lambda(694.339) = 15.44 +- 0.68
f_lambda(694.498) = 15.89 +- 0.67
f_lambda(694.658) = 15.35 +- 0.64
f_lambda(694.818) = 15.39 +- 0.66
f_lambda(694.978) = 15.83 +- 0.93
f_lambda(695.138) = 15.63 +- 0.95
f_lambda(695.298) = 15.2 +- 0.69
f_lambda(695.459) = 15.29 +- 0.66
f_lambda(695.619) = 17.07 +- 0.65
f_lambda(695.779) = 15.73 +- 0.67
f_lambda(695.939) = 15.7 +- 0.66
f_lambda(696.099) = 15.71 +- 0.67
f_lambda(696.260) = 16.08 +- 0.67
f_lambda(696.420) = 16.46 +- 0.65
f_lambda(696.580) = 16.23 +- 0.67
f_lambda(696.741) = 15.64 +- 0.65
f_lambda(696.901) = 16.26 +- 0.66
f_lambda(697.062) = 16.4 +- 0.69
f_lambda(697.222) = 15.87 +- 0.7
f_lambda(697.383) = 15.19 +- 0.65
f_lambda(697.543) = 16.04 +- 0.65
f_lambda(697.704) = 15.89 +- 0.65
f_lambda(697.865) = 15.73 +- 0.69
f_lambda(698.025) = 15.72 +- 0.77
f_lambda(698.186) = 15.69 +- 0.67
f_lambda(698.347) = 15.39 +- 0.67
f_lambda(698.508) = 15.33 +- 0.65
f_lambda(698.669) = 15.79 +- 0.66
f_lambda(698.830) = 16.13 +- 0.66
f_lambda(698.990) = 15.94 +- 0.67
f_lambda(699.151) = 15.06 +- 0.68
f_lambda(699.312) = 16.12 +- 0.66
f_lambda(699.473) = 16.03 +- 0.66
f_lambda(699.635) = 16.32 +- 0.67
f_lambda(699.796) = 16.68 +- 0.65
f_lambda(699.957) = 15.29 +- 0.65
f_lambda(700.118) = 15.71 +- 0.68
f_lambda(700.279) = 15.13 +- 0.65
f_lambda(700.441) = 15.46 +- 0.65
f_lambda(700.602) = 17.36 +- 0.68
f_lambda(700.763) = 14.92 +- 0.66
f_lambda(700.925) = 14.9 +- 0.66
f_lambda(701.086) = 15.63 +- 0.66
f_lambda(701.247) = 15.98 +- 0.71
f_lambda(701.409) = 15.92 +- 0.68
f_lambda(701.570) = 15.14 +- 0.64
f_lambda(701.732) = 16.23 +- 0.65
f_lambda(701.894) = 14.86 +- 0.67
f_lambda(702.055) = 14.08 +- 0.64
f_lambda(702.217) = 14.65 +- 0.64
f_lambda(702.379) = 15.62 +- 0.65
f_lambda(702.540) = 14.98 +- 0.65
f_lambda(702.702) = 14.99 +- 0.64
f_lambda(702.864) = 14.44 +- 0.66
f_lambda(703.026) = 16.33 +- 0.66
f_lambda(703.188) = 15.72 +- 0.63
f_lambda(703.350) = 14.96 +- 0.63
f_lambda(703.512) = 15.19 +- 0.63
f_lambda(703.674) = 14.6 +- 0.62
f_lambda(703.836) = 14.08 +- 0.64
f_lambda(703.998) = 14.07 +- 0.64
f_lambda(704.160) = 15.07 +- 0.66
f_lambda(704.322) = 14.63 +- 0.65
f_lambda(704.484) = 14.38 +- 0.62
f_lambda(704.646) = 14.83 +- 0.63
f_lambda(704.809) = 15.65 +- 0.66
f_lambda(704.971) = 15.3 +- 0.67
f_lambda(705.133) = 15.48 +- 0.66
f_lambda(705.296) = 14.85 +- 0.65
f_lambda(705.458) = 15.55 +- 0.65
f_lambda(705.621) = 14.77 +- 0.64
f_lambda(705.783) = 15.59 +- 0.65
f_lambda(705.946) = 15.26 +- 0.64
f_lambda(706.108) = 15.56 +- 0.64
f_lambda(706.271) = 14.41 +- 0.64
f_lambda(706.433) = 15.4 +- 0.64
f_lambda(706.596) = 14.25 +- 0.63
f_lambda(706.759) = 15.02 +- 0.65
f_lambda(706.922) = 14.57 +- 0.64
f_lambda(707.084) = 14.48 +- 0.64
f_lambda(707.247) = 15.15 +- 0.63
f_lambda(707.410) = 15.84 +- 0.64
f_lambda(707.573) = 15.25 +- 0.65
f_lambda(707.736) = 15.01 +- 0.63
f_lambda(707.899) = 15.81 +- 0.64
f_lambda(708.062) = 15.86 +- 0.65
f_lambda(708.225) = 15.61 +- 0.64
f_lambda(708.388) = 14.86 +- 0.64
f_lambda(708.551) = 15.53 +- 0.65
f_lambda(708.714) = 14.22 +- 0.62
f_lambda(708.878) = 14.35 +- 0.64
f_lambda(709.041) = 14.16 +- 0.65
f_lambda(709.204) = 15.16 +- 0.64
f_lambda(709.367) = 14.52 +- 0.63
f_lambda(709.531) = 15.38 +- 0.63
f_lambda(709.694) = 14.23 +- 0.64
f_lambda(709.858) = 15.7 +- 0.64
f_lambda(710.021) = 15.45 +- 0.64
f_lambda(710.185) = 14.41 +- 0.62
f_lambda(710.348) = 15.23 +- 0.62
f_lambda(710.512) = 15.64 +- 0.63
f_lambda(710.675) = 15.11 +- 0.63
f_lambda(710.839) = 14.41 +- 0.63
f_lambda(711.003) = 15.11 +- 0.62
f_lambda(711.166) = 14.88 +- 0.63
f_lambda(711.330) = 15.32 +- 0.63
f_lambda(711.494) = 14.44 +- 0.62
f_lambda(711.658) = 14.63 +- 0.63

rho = 706.108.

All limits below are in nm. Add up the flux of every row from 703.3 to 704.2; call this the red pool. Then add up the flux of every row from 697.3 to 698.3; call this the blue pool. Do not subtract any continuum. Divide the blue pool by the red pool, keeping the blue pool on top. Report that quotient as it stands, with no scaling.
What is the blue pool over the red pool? 1.1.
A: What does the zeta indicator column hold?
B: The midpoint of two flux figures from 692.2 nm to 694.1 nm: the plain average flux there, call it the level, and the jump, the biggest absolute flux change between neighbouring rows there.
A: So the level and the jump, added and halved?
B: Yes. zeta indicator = 9.42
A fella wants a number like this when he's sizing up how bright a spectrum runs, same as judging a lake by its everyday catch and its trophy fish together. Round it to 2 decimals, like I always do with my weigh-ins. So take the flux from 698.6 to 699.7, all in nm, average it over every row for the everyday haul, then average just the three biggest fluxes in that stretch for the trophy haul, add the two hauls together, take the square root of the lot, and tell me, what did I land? 5.67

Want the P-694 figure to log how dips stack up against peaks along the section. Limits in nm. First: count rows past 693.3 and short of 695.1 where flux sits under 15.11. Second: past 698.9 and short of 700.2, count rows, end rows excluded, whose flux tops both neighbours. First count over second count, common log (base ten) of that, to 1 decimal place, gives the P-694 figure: -0.3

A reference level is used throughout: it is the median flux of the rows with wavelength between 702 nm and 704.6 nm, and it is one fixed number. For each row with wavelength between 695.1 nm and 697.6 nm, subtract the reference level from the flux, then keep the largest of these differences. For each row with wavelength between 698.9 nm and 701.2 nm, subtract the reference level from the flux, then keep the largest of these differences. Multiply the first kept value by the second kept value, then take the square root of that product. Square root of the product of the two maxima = 2.4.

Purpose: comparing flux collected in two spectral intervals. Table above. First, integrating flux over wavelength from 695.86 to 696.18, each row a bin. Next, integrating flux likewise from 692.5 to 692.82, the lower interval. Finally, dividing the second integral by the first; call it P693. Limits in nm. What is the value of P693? 1.08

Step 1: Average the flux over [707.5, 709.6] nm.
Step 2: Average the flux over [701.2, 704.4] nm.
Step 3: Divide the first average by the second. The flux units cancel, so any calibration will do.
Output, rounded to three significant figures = 0.999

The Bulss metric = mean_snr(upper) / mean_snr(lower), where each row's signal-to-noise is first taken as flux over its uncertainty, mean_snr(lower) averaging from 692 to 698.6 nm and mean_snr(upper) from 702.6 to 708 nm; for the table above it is 1.02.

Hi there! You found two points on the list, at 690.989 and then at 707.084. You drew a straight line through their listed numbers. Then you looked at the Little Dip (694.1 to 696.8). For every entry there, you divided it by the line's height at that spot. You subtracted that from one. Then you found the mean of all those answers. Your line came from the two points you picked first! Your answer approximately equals -0.0334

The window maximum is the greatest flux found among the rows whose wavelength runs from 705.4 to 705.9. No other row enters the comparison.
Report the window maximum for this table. 15.59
